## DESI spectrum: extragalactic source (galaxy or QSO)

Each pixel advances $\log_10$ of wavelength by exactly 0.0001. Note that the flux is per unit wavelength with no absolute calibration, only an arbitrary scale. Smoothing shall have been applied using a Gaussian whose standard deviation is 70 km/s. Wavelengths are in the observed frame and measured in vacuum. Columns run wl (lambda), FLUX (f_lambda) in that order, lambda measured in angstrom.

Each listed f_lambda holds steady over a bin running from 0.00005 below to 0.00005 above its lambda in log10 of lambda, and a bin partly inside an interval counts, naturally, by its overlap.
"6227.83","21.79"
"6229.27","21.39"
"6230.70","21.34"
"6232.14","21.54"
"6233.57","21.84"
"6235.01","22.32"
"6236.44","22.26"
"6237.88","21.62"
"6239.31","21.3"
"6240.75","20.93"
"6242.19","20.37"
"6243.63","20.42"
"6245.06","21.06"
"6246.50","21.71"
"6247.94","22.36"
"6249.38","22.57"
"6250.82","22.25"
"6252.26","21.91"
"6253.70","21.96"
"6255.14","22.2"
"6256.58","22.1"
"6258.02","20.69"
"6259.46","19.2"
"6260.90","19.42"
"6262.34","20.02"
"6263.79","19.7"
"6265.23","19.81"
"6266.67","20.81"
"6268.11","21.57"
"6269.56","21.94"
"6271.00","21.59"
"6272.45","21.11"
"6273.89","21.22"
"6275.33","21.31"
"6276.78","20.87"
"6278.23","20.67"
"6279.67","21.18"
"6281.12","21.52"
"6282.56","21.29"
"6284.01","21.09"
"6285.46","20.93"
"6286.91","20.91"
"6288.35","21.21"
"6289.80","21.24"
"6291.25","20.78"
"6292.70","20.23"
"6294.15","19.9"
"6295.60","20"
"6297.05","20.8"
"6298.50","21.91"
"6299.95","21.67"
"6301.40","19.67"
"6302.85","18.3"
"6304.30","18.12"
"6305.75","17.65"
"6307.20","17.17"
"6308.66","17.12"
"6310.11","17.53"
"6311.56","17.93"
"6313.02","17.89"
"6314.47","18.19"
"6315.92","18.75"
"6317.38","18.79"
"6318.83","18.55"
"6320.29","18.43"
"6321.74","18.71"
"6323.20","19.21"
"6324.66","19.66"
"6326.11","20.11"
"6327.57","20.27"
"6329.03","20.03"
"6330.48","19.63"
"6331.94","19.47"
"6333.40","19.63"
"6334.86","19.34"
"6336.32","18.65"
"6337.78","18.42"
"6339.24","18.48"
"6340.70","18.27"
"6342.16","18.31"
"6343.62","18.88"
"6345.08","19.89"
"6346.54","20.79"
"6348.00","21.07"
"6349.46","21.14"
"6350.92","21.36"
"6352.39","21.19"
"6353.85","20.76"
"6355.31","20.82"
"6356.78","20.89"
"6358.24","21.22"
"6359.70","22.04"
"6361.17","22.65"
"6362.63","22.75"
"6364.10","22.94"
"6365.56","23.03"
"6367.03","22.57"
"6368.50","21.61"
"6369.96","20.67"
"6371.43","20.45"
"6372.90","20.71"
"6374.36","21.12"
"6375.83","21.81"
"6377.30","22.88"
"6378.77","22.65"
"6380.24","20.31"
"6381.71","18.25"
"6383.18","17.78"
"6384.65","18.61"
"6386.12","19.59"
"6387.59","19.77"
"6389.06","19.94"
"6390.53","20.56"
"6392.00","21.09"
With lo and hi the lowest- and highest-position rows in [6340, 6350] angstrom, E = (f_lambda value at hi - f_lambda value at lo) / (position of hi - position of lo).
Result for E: 0.33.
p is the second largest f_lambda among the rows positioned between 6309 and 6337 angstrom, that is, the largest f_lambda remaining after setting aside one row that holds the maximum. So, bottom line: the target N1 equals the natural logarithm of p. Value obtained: 3.00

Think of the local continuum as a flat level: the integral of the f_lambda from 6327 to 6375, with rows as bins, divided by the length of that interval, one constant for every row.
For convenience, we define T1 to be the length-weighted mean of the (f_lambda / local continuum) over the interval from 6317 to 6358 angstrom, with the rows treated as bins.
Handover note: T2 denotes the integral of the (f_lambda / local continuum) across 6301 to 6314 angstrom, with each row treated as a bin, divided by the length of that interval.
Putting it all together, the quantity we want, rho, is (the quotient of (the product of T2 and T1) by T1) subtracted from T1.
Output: 0.088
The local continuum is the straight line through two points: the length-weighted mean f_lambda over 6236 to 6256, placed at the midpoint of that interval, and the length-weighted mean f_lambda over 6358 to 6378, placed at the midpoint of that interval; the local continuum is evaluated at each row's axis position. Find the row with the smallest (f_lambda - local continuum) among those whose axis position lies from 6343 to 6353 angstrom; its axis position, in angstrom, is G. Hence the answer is 6343.62 angstrom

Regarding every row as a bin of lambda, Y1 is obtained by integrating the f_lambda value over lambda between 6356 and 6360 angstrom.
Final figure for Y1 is 85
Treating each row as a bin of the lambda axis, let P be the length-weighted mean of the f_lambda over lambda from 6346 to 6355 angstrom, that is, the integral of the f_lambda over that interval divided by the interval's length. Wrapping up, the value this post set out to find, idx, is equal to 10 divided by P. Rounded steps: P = 21.1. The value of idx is 0.475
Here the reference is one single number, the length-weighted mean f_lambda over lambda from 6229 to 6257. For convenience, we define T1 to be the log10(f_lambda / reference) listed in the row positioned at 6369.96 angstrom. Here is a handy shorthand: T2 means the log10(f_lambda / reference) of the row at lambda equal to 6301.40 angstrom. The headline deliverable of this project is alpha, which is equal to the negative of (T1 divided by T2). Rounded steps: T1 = -0.02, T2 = -0.04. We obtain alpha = -0.5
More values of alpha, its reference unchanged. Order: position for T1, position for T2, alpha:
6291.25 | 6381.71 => -0.2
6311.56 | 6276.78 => -5.0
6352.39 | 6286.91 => -0.6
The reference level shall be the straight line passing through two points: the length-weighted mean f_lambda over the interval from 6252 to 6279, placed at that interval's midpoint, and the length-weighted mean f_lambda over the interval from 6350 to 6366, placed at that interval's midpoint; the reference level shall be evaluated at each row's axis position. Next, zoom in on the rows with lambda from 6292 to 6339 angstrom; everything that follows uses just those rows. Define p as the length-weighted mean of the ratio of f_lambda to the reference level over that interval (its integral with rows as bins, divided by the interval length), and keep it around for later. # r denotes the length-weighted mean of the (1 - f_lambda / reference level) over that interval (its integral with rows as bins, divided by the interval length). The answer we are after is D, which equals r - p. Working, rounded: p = 0.89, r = 0.11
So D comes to -0.79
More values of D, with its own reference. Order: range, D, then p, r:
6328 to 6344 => -0.77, 0.88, 0.12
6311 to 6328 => -0.76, 0.88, 0.12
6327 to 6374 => -0.90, 0.95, 0.05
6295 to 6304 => -0.91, 0.96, 0.04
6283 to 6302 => -0.96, 0.98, 0.02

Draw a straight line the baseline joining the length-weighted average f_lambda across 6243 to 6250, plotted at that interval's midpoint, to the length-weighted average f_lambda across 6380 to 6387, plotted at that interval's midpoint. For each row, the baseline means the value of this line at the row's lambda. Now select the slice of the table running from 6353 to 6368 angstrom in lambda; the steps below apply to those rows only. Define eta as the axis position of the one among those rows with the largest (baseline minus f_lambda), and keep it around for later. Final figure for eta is 6353.85 angstrom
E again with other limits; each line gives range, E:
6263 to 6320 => -0.02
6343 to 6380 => 0.11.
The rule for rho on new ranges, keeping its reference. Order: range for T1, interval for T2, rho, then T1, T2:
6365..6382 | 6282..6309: 0.066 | 1.039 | 0.97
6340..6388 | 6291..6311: 0.074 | 1.012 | 0.94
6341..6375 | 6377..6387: 0.061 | 1.027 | 0.97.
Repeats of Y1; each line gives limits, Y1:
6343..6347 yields 79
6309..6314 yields 89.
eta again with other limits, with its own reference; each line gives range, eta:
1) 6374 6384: 6383.18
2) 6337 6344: 6340.70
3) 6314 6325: 6314.47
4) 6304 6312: 6308.66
